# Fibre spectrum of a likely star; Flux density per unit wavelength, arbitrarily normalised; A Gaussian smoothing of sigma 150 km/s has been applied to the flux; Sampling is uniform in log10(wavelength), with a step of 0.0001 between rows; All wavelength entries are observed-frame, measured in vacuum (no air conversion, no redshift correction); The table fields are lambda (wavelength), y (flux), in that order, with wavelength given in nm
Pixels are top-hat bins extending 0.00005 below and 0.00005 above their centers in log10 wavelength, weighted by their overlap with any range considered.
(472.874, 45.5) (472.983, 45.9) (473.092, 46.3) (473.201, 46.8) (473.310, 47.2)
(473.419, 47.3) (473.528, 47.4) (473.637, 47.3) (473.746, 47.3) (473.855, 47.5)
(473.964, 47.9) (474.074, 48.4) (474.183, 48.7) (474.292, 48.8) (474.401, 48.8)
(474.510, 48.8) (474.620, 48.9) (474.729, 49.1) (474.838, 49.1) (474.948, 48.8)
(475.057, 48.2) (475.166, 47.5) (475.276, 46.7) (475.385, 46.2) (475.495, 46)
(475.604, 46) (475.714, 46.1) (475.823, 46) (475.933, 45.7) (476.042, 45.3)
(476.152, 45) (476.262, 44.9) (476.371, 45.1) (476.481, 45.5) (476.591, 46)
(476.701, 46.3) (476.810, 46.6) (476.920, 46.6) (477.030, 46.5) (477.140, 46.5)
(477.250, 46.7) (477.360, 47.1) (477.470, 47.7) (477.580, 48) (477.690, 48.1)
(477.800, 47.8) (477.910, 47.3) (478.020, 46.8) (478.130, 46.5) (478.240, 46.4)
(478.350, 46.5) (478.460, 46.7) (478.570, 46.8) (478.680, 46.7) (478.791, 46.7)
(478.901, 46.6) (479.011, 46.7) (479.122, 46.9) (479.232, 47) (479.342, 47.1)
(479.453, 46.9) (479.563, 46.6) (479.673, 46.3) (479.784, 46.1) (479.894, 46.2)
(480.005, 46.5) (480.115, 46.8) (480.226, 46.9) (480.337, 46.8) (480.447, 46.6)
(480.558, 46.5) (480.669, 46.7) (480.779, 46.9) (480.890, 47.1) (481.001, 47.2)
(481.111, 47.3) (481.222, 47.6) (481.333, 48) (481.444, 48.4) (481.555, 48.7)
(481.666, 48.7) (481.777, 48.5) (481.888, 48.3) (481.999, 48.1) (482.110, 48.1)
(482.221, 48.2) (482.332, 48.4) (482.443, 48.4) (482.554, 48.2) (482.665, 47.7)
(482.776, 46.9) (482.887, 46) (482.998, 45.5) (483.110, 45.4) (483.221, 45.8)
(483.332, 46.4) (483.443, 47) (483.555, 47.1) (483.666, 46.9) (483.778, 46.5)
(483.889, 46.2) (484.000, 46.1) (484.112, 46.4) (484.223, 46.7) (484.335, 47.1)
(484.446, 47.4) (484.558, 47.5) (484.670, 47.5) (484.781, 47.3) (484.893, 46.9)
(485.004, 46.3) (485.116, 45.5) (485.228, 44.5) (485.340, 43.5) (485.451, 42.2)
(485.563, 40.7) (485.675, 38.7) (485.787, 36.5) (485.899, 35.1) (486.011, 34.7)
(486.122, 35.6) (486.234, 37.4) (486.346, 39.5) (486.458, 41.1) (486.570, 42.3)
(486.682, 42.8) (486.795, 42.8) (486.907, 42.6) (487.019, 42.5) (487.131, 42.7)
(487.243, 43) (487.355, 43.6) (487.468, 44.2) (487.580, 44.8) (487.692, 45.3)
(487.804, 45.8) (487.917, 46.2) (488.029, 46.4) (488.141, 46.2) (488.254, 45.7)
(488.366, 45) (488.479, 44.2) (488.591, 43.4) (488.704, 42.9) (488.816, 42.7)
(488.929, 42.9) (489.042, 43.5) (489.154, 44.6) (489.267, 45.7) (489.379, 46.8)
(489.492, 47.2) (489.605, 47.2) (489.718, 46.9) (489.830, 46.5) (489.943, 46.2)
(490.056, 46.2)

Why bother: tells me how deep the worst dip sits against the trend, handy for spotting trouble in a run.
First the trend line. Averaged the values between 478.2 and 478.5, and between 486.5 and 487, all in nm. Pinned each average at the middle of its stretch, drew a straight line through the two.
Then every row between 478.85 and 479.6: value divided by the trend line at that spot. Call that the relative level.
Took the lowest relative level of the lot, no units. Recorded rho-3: 1.01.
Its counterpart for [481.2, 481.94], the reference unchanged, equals 1.05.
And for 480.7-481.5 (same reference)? 1.03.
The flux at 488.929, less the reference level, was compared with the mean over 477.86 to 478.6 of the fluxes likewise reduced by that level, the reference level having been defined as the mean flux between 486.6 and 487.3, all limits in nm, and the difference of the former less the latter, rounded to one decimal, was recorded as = -3.8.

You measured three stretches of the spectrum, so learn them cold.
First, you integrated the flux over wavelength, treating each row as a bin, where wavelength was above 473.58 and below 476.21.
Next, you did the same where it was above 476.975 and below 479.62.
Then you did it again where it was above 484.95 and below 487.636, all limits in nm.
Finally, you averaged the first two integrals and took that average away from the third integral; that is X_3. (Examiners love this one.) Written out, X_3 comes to -13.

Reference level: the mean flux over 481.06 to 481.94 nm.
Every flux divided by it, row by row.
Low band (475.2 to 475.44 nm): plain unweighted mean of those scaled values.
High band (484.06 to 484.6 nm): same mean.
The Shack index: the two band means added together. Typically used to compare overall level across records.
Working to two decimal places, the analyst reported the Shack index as 1.94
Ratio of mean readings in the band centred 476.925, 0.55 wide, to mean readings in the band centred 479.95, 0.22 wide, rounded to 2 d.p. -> 1.00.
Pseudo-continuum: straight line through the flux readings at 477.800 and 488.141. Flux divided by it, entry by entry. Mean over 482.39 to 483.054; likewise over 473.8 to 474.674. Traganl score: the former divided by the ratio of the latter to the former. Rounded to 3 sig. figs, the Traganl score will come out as 1.00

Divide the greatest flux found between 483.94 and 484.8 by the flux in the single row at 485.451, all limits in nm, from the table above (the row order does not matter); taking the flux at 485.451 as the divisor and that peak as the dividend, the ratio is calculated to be 1.13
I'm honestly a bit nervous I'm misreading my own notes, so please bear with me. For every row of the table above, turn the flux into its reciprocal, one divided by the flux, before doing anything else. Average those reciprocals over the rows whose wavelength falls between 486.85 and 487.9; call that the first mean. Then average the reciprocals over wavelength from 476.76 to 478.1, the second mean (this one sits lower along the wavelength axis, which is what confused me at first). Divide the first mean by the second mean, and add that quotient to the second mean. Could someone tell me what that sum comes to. 1.10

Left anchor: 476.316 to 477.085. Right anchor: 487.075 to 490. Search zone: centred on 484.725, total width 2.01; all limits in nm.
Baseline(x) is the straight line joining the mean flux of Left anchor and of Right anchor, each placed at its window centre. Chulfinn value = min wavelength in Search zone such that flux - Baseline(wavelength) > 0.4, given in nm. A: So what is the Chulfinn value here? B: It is 483.778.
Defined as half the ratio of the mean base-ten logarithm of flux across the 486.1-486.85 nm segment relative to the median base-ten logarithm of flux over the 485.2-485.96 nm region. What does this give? 0.498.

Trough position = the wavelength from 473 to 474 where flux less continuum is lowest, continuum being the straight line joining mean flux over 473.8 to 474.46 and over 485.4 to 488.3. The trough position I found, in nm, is 473.092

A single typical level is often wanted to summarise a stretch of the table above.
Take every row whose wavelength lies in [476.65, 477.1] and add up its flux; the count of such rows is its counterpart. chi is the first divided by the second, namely 46.5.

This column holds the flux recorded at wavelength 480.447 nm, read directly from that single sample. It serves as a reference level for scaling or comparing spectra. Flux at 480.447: 46.6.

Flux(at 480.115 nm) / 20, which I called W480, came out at 2.34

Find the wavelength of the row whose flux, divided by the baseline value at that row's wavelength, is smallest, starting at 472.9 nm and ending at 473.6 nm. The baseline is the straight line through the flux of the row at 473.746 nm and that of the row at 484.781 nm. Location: 472.983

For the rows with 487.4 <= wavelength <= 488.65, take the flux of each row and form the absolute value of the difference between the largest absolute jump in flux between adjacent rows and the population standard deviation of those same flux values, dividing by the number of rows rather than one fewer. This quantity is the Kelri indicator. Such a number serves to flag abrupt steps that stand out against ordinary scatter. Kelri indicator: 0.13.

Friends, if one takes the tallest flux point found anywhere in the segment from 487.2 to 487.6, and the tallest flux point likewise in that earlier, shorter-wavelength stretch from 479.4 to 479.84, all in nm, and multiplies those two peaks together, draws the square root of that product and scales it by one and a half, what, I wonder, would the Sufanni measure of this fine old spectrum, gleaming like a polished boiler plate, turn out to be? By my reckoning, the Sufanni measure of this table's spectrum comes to 68.8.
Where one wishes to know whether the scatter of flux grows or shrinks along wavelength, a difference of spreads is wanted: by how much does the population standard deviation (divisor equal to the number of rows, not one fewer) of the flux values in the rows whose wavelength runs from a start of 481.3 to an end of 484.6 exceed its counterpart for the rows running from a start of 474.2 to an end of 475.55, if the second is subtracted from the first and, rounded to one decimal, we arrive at -0.1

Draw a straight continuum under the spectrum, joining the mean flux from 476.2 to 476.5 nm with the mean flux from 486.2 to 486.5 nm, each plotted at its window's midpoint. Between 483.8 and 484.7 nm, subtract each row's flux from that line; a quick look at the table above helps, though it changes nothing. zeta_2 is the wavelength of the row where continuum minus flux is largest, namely 484.000 nm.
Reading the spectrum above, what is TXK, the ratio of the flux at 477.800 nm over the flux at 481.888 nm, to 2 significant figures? 0.99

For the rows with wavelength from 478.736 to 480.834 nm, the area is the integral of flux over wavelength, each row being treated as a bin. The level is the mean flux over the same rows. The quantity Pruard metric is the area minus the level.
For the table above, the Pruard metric 51.3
